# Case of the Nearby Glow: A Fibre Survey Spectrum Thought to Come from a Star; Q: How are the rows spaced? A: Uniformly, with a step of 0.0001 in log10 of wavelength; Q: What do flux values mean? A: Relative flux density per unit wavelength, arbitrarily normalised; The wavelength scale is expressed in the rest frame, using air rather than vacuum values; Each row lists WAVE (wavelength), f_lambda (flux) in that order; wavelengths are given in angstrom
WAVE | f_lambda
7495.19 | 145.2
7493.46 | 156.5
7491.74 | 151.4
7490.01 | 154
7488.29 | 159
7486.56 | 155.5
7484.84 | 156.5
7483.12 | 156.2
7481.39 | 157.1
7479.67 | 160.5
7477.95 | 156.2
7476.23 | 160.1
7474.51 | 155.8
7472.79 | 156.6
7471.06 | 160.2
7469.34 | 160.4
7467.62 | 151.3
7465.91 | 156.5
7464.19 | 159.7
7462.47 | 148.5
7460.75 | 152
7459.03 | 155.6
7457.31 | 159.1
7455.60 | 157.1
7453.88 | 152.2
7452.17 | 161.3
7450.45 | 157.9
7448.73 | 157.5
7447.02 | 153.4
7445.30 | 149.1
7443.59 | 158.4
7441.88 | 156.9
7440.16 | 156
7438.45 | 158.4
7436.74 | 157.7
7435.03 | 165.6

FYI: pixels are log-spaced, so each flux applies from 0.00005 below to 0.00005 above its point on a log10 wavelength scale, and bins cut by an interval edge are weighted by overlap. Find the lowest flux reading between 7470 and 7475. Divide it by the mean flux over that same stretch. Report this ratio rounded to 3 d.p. 0.989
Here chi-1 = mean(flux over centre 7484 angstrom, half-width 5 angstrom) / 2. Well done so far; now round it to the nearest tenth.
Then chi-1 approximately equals 78.7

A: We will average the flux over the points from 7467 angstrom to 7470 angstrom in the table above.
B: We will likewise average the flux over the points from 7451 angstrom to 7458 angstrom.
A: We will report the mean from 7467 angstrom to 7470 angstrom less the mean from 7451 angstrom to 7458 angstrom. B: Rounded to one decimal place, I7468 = -1.6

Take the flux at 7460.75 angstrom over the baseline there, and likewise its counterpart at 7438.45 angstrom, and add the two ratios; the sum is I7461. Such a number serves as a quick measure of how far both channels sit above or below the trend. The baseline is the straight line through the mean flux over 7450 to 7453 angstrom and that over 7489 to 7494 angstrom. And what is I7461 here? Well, 1.94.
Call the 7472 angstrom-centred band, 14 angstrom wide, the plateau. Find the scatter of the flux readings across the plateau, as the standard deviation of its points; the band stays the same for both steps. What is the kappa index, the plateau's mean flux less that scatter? 154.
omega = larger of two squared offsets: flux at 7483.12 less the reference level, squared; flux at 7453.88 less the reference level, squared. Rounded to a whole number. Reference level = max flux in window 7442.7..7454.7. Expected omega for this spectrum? 83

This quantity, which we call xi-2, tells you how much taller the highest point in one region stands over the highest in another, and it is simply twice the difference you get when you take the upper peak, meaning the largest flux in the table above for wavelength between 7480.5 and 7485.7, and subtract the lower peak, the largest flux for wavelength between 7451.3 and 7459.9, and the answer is -8.4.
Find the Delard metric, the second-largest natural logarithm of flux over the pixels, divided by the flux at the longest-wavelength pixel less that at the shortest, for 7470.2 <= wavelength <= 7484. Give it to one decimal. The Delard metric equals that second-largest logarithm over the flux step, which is -1.3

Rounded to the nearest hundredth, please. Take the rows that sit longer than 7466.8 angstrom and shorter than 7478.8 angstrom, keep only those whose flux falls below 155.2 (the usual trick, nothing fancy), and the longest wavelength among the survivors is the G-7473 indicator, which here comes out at 7467.62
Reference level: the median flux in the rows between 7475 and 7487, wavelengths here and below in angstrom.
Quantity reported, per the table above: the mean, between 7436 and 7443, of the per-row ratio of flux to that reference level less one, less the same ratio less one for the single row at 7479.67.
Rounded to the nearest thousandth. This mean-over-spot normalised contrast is -0.021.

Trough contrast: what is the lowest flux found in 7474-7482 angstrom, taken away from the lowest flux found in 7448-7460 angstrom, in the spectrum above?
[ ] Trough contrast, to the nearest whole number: -4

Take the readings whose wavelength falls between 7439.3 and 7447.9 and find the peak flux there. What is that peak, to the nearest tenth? 158.4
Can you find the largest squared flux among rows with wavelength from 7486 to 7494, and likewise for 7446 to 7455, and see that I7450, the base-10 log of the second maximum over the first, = 0.012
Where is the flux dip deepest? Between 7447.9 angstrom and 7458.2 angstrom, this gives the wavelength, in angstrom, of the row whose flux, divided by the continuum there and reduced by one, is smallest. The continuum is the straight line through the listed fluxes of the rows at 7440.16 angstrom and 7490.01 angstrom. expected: 7453.88 angstrom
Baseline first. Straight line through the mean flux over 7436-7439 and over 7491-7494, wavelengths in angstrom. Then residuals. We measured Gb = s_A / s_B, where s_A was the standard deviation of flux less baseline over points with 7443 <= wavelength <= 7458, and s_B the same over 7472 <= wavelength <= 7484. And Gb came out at 2.0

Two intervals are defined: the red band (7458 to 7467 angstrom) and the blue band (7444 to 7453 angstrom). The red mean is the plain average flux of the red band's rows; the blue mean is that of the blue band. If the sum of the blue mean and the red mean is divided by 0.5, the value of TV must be 621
